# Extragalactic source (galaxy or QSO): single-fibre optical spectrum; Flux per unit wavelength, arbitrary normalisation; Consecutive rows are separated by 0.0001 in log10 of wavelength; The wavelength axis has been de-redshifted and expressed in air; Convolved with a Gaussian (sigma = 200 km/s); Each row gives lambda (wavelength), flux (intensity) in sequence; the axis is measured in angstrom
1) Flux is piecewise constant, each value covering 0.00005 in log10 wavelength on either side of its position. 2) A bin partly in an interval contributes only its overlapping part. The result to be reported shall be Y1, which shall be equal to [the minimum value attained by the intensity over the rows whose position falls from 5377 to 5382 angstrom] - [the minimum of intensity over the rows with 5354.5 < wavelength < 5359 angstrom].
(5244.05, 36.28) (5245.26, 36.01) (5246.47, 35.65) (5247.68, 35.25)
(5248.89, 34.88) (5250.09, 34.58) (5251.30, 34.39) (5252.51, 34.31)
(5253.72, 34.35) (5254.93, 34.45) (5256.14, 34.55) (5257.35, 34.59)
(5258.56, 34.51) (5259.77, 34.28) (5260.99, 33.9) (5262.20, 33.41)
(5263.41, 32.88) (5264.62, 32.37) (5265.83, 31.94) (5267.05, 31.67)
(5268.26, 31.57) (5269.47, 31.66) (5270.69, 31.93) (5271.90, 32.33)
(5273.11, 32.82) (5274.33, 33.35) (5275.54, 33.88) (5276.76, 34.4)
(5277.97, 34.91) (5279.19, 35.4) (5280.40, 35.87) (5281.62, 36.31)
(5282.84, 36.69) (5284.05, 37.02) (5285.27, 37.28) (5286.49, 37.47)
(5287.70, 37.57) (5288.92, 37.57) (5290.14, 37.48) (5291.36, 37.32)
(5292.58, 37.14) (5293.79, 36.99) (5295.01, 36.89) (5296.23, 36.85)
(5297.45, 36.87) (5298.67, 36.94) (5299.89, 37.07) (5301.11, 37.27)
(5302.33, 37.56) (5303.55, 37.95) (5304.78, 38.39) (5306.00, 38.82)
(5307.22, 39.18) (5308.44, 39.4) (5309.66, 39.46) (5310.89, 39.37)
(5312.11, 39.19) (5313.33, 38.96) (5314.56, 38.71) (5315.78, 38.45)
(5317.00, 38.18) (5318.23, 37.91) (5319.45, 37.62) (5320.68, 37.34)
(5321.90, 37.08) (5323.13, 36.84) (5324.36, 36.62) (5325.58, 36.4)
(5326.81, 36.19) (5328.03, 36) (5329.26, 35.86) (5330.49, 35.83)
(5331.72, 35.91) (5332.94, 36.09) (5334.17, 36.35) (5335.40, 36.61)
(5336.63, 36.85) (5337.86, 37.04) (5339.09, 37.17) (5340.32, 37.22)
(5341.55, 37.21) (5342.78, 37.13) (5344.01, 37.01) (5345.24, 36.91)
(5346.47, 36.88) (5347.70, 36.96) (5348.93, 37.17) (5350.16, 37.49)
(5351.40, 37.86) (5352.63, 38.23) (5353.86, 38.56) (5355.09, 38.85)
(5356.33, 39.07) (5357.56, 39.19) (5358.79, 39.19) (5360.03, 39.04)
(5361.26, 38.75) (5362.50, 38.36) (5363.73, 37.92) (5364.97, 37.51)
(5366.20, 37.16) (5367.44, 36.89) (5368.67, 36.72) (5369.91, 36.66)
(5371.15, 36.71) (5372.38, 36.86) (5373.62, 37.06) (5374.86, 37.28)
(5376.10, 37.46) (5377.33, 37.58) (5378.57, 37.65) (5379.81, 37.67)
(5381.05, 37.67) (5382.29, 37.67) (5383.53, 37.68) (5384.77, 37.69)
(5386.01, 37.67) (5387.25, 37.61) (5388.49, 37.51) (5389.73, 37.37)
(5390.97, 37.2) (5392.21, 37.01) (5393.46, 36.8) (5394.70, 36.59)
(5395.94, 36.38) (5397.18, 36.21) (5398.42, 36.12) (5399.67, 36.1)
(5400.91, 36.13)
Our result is -1.3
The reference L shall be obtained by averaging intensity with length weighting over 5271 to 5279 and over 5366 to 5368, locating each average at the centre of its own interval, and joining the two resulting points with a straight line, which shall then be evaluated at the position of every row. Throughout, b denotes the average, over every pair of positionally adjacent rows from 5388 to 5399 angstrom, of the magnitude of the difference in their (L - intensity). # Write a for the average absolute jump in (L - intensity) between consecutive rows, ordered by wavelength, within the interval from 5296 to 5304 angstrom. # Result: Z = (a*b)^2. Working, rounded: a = 0.15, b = 0.218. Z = 0.0010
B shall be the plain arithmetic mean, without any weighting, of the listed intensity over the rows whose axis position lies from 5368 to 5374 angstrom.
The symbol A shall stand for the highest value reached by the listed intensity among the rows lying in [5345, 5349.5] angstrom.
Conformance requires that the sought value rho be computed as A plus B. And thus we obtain 74.0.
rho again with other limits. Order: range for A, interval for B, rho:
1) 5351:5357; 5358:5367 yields 77.3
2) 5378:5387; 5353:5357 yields 76.5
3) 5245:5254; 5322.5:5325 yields 72.7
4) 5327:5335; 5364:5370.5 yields 73.3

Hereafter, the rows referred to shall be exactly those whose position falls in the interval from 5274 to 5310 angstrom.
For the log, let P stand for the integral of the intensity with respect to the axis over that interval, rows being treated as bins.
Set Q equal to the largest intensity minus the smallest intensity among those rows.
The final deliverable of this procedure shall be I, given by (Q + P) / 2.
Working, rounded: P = 1332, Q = 6.1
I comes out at 669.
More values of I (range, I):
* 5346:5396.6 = 953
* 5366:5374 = 148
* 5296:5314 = 345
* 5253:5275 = 366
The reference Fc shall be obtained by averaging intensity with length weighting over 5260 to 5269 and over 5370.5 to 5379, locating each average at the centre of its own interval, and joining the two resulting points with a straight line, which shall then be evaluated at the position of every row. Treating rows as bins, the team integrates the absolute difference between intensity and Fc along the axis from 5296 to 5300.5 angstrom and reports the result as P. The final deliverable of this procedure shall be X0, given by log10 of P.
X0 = 1.1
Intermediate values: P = 13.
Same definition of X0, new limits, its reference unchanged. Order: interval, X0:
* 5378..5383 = 0.0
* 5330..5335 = 0.5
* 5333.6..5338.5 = 0.7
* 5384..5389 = -0.2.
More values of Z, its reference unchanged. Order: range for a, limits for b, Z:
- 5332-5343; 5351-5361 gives 0.0006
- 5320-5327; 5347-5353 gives 0.0056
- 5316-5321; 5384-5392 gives 0.0021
